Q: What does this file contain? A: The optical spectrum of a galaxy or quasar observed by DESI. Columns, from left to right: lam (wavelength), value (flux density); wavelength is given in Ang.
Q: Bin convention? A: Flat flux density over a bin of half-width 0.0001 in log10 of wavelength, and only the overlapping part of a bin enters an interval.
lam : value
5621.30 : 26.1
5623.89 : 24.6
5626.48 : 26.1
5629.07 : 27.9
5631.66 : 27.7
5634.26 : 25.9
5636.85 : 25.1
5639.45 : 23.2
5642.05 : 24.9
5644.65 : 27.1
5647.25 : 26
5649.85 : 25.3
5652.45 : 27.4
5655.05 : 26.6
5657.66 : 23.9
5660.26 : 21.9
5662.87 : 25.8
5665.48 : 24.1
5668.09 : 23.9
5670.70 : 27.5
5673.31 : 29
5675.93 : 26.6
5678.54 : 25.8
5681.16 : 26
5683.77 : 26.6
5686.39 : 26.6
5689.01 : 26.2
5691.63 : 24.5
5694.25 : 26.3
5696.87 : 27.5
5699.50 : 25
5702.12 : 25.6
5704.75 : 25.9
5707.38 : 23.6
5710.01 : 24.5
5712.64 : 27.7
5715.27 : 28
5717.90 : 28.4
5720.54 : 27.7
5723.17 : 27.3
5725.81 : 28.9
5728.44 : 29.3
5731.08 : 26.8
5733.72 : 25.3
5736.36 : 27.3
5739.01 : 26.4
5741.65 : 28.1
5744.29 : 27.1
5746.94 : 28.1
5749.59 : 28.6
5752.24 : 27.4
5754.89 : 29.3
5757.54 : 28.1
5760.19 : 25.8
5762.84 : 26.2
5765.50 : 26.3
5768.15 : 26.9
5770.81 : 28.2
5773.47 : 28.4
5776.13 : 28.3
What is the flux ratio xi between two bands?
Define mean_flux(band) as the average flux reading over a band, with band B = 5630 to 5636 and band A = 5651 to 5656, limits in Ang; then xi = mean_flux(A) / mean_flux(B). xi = 1.01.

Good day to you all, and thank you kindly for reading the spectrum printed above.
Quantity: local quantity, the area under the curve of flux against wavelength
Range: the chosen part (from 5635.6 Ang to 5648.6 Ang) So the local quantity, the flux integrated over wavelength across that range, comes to 328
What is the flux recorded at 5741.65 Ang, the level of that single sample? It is 28.1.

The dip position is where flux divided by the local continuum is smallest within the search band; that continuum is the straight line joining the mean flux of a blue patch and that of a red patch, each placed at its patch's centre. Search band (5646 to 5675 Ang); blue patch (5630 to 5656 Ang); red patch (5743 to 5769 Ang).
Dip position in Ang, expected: 5660.26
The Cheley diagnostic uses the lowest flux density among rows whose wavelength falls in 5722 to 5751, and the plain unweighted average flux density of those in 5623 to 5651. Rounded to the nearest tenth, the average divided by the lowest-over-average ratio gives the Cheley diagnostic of 26.3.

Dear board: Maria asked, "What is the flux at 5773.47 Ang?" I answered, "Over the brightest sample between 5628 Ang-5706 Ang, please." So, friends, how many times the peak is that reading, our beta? 0.98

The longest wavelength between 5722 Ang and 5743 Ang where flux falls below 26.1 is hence 5733.72 Ang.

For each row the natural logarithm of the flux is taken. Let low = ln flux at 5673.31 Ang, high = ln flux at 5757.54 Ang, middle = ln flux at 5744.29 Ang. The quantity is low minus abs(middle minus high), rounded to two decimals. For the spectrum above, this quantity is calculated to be 3.33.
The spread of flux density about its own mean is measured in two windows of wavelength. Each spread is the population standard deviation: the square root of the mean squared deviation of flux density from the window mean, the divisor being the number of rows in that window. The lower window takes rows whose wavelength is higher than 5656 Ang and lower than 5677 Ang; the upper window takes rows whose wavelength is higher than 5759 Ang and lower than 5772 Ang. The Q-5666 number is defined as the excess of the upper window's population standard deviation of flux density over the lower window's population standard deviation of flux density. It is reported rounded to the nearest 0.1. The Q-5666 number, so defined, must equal -1.3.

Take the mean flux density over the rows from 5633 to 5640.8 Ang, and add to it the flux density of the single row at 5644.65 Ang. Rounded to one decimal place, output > 51.8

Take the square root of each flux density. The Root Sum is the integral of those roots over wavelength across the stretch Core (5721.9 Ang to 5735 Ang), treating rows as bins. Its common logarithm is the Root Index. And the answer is 1.84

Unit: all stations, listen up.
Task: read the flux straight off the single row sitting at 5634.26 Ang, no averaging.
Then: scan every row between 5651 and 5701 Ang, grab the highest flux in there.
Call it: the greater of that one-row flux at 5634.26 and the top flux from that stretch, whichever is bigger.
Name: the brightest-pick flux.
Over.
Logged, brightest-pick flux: 29.0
